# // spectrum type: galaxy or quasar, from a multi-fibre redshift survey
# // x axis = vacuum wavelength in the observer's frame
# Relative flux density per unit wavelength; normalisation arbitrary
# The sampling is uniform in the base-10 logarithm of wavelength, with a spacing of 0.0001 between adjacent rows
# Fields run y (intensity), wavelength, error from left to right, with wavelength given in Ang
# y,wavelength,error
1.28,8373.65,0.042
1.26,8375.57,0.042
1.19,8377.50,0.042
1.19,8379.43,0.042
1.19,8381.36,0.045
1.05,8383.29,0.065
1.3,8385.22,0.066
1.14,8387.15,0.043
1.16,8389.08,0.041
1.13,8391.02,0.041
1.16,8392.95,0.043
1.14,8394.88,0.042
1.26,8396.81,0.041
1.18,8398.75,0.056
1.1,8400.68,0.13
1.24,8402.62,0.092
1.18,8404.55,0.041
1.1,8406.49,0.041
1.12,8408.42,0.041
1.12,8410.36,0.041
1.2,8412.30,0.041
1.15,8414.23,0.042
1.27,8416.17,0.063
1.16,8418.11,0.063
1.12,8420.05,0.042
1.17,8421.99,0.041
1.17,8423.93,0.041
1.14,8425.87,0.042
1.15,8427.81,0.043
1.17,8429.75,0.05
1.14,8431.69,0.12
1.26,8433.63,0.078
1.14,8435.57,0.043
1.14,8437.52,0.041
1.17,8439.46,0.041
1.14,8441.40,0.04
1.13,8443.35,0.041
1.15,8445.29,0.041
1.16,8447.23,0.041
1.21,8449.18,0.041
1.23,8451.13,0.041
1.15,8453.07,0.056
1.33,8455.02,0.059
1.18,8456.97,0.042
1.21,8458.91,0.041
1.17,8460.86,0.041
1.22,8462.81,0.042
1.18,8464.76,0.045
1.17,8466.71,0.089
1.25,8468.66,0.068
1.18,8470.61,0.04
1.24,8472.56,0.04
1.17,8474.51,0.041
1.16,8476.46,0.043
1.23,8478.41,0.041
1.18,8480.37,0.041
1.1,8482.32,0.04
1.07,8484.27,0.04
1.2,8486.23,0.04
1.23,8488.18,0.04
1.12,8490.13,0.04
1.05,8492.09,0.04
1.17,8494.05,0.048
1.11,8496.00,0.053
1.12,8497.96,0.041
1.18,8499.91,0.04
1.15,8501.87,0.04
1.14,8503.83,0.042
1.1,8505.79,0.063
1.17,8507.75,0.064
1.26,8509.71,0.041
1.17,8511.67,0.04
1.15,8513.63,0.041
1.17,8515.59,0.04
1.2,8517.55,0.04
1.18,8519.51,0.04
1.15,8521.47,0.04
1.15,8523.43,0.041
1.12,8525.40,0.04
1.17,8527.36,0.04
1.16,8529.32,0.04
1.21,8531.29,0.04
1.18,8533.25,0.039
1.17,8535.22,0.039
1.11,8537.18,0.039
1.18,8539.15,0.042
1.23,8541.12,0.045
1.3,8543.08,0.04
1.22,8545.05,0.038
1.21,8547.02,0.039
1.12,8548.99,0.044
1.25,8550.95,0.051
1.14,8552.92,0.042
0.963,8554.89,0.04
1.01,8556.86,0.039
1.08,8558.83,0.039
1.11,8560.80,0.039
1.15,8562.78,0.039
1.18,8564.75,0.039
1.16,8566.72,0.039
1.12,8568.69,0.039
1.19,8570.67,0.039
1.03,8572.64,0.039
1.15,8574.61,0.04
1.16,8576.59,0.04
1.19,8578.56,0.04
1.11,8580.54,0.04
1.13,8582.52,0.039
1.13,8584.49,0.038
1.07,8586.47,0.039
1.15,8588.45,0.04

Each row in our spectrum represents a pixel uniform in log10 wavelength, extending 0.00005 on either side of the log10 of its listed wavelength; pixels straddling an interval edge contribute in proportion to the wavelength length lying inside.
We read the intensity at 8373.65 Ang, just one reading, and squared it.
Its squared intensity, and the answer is 1.64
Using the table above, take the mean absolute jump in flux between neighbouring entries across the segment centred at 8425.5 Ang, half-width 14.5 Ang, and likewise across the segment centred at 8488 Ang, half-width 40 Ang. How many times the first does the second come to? 1.07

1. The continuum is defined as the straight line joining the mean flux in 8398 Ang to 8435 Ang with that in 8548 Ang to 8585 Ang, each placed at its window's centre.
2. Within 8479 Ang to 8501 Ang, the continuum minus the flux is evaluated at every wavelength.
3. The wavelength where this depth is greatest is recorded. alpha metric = 8492.09 Ang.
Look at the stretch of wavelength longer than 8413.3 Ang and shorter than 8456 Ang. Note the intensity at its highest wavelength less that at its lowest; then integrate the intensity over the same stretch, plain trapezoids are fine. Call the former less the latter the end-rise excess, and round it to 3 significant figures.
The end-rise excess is -50.0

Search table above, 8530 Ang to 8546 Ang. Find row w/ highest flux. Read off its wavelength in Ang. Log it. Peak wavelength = 8543.08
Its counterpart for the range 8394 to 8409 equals 8396.81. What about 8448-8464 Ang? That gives 8455.02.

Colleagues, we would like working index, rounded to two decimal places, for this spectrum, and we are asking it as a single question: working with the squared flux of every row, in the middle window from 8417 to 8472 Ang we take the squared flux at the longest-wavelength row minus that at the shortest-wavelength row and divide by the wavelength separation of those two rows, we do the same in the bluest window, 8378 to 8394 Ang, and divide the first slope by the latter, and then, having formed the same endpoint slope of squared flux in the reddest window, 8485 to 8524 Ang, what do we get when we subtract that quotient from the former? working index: 0.17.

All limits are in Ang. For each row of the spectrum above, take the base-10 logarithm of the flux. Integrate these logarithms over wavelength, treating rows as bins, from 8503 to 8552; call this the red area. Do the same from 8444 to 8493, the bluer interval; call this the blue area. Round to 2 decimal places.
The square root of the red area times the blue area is 3.50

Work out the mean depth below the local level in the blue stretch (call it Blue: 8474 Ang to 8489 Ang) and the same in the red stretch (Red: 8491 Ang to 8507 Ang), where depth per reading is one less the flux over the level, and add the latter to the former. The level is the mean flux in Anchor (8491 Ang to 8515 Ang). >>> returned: 0.000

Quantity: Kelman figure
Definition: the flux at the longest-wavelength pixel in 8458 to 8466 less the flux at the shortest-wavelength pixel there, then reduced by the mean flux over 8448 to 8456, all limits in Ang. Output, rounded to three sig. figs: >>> -1.26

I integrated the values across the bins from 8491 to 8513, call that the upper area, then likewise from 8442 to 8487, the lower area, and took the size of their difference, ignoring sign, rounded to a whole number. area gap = 28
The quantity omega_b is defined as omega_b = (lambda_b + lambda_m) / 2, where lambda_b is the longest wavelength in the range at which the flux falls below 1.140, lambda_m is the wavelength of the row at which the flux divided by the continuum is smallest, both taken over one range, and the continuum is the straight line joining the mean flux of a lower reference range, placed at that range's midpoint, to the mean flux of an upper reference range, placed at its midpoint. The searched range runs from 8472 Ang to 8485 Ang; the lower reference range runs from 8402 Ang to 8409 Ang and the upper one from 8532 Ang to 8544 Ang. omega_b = 8484.3 Ang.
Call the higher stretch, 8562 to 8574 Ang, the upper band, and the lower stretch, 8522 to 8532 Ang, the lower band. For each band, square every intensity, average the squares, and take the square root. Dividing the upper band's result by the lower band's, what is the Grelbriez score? 0.98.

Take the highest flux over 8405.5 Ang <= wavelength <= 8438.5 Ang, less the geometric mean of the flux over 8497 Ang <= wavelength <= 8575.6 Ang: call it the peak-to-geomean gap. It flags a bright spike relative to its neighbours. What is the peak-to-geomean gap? 0.117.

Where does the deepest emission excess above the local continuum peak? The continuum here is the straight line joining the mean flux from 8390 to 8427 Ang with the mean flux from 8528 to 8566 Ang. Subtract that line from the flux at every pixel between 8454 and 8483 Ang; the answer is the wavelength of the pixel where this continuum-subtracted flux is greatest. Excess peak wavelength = 8455.02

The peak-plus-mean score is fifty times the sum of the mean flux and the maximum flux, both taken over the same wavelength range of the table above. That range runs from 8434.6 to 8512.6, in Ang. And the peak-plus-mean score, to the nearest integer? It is 125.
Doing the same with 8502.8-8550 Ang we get 124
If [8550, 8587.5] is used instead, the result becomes 119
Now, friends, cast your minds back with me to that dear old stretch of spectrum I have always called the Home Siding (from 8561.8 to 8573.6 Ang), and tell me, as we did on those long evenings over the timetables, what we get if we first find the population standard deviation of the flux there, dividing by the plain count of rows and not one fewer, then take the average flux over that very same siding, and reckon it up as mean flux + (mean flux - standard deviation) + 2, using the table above 4.22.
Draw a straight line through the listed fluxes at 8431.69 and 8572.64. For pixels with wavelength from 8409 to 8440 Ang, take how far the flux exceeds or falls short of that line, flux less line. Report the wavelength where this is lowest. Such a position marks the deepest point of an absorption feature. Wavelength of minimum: 8410.36 Ang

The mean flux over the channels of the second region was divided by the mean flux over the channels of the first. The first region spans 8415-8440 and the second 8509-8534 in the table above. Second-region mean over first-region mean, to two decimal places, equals 1.00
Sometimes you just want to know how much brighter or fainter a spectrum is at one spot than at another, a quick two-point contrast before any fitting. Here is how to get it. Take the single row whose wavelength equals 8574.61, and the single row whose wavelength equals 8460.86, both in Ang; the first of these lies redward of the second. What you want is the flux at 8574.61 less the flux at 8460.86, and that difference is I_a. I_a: -0.02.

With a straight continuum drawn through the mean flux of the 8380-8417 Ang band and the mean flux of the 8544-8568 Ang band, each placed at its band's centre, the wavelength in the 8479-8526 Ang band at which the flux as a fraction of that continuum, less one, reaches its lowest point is 8492.09 Ang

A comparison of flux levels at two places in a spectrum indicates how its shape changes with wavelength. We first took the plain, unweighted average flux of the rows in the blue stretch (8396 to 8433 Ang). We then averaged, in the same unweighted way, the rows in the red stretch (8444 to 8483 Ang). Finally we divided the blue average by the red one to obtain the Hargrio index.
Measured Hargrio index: 0.976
